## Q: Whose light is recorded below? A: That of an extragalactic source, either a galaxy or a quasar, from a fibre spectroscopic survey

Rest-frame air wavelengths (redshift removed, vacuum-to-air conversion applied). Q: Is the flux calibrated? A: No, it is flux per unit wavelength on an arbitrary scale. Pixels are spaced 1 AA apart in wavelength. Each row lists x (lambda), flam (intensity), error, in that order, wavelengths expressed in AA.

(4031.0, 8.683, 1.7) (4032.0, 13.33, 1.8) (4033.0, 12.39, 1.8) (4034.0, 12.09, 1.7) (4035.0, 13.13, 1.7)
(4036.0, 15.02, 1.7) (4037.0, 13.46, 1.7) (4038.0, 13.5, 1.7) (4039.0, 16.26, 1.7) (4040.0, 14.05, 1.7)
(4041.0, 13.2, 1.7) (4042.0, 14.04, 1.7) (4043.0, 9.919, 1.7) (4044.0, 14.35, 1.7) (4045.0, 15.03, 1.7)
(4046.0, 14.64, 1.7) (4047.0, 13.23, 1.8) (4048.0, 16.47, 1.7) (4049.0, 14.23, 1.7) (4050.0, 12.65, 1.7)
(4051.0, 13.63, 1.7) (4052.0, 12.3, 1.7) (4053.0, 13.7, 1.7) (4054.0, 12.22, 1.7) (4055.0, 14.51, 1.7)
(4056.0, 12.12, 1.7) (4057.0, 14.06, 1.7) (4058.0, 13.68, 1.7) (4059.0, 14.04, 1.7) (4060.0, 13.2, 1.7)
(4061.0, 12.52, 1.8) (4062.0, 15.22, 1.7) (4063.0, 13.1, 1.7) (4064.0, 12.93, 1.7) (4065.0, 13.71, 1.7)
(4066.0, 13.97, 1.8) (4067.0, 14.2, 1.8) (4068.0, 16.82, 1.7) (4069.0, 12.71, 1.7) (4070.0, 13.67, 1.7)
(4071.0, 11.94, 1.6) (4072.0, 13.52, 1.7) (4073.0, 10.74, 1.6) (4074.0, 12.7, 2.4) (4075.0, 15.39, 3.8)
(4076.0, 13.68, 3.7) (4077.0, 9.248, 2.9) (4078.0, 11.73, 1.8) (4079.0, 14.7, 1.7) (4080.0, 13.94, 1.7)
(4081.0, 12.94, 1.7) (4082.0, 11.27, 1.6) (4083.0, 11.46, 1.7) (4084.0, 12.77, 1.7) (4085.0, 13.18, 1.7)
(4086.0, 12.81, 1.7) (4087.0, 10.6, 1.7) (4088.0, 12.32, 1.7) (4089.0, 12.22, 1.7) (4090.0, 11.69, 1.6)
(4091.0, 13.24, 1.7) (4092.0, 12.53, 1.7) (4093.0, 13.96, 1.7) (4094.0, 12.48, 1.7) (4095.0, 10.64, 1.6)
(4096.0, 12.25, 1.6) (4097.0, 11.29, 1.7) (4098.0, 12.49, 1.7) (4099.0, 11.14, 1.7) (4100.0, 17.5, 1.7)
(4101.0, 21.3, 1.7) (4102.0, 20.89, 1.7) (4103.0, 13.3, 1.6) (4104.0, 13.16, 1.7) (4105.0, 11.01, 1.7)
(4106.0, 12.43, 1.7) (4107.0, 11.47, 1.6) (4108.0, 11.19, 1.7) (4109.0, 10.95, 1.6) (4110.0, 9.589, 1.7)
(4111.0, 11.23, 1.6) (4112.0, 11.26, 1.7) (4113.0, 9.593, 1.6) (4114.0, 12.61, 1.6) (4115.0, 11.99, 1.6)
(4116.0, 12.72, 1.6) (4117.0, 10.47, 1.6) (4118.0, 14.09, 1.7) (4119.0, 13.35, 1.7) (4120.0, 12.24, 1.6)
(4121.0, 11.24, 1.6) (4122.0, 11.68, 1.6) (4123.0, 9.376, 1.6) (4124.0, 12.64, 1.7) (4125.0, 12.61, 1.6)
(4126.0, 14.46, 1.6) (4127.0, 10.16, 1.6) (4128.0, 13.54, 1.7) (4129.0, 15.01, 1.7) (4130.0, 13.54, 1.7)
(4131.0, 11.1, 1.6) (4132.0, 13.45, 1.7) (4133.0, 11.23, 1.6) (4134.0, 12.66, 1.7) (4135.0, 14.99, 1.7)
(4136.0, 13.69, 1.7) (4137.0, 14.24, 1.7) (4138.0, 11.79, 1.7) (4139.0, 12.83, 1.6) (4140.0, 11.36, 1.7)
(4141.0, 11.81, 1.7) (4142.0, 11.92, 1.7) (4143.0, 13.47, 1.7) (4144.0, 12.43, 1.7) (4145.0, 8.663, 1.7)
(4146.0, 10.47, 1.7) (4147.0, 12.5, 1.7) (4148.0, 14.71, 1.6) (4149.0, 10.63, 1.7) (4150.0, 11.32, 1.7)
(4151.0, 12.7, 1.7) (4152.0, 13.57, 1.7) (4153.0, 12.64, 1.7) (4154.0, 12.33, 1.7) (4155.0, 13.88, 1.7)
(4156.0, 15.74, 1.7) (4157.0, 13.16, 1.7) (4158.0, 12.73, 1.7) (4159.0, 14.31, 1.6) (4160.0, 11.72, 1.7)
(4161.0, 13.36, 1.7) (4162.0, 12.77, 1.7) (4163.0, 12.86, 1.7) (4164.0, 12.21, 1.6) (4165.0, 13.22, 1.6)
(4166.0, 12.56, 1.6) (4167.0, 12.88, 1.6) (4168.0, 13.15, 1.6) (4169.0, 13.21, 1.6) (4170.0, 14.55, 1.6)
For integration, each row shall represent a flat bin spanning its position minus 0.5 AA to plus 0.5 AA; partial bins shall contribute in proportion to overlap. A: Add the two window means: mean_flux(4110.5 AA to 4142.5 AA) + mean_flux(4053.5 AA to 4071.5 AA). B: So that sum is 25.9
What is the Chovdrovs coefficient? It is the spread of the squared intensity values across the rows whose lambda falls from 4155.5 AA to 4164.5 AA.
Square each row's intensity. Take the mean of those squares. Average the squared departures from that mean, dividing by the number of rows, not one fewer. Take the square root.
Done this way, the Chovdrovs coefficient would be 31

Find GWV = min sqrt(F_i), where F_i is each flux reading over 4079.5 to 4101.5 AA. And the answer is 3.26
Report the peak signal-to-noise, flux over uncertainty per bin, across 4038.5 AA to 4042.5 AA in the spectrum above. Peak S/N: 9.6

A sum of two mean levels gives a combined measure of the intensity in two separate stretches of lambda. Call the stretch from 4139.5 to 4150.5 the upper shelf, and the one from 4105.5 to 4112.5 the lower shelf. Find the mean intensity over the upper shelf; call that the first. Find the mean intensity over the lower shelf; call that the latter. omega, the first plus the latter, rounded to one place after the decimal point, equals 22.9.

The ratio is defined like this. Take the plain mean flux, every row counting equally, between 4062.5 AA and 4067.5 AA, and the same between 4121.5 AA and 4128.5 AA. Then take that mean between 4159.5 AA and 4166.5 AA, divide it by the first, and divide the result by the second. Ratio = 0.077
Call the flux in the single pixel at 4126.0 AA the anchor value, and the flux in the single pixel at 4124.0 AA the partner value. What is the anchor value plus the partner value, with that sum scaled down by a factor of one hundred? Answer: 0.271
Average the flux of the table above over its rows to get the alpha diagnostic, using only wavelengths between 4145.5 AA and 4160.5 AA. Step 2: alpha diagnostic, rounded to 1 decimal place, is 12.8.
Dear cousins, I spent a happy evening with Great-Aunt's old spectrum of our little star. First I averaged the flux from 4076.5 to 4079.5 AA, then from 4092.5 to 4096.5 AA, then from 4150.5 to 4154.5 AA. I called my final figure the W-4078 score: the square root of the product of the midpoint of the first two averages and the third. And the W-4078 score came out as 12.5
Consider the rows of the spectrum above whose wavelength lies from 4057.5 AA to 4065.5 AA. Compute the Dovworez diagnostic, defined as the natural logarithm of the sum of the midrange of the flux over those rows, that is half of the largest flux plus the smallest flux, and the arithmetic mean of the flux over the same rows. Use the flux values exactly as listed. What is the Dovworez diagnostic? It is 3.31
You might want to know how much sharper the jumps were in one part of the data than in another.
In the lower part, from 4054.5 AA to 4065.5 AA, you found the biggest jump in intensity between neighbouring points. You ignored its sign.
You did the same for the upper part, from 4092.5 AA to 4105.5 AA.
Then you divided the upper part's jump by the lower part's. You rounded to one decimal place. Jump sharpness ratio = 2.8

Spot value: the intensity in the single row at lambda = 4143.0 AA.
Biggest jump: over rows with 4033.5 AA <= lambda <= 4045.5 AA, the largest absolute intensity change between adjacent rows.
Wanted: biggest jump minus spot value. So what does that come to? -9.0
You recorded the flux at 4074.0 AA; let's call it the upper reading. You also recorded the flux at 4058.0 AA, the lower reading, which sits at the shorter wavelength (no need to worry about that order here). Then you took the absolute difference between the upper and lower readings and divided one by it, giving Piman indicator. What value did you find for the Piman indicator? 1.0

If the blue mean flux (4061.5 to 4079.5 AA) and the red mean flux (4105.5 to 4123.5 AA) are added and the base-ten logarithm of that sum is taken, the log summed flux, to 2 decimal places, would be 1.40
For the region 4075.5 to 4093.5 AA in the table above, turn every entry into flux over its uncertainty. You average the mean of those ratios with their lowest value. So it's 5.1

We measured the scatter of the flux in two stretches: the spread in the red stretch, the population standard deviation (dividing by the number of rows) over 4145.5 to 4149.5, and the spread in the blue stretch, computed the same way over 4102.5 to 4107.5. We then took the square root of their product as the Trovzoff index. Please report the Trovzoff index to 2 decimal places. 1.25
